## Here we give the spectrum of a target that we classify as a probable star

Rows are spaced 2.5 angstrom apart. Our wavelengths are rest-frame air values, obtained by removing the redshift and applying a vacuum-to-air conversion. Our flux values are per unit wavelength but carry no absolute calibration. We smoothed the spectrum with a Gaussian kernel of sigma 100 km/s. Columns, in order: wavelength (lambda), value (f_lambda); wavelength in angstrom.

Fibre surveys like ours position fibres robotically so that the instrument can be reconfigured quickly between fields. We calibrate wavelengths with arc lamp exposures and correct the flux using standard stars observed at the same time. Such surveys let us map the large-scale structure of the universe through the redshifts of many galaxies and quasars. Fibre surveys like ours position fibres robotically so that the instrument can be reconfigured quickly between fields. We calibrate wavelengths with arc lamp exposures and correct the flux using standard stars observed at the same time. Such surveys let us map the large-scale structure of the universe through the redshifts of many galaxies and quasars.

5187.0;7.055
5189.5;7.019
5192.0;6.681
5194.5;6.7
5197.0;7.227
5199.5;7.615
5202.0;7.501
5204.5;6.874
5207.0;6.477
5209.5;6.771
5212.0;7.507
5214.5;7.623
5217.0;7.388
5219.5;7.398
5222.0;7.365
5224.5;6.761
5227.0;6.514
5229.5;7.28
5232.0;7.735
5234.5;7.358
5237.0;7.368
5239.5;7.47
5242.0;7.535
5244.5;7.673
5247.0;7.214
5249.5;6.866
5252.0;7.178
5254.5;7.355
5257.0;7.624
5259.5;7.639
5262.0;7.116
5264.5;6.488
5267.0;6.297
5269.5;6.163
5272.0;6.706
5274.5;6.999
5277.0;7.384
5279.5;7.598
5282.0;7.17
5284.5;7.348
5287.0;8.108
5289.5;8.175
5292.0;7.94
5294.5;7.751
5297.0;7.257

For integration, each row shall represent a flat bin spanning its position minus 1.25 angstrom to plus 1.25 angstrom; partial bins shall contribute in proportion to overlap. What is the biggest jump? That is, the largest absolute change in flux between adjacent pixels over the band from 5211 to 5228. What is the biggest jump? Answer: 0.60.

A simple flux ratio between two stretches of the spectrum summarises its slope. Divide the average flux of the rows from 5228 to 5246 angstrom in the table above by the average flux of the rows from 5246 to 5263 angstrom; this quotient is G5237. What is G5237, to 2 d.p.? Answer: 1.03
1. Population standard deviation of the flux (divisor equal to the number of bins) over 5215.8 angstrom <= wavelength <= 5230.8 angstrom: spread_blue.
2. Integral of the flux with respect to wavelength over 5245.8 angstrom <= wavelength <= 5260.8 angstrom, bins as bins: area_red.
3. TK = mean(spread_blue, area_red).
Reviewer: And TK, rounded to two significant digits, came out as 55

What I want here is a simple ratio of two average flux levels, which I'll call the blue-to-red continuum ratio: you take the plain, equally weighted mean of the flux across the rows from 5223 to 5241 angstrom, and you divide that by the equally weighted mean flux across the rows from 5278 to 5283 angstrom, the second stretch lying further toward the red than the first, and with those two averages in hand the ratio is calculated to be 0.98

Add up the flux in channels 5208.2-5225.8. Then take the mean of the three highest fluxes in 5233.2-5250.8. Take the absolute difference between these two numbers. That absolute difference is 43.3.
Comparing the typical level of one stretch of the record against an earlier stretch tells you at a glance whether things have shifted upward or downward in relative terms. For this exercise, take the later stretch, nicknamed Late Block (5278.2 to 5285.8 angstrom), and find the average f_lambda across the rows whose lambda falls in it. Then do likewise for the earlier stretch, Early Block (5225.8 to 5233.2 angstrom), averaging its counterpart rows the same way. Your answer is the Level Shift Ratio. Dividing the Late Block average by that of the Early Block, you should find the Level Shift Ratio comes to 1.03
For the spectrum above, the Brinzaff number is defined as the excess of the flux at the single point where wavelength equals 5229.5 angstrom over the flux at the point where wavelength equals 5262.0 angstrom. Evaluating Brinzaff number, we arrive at 0.16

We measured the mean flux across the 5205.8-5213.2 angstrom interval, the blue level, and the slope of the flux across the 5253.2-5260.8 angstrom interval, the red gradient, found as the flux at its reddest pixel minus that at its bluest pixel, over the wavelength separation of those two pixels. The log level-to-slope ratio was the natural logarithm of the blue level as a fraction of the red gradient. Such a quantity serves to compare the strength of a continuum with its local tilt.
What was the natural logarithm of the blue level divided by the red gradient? 4.8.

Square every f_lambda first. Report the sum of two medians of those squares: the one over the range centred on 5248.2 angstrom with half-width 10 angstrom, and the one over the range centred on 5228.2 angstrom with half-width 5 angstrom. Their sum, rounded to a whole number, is 104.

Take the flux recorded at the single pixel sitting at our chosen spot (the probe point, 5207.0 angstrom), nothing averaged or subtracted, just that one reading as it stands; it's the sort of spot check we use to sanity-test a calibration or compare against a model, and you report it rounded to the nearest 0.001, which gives 6.477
